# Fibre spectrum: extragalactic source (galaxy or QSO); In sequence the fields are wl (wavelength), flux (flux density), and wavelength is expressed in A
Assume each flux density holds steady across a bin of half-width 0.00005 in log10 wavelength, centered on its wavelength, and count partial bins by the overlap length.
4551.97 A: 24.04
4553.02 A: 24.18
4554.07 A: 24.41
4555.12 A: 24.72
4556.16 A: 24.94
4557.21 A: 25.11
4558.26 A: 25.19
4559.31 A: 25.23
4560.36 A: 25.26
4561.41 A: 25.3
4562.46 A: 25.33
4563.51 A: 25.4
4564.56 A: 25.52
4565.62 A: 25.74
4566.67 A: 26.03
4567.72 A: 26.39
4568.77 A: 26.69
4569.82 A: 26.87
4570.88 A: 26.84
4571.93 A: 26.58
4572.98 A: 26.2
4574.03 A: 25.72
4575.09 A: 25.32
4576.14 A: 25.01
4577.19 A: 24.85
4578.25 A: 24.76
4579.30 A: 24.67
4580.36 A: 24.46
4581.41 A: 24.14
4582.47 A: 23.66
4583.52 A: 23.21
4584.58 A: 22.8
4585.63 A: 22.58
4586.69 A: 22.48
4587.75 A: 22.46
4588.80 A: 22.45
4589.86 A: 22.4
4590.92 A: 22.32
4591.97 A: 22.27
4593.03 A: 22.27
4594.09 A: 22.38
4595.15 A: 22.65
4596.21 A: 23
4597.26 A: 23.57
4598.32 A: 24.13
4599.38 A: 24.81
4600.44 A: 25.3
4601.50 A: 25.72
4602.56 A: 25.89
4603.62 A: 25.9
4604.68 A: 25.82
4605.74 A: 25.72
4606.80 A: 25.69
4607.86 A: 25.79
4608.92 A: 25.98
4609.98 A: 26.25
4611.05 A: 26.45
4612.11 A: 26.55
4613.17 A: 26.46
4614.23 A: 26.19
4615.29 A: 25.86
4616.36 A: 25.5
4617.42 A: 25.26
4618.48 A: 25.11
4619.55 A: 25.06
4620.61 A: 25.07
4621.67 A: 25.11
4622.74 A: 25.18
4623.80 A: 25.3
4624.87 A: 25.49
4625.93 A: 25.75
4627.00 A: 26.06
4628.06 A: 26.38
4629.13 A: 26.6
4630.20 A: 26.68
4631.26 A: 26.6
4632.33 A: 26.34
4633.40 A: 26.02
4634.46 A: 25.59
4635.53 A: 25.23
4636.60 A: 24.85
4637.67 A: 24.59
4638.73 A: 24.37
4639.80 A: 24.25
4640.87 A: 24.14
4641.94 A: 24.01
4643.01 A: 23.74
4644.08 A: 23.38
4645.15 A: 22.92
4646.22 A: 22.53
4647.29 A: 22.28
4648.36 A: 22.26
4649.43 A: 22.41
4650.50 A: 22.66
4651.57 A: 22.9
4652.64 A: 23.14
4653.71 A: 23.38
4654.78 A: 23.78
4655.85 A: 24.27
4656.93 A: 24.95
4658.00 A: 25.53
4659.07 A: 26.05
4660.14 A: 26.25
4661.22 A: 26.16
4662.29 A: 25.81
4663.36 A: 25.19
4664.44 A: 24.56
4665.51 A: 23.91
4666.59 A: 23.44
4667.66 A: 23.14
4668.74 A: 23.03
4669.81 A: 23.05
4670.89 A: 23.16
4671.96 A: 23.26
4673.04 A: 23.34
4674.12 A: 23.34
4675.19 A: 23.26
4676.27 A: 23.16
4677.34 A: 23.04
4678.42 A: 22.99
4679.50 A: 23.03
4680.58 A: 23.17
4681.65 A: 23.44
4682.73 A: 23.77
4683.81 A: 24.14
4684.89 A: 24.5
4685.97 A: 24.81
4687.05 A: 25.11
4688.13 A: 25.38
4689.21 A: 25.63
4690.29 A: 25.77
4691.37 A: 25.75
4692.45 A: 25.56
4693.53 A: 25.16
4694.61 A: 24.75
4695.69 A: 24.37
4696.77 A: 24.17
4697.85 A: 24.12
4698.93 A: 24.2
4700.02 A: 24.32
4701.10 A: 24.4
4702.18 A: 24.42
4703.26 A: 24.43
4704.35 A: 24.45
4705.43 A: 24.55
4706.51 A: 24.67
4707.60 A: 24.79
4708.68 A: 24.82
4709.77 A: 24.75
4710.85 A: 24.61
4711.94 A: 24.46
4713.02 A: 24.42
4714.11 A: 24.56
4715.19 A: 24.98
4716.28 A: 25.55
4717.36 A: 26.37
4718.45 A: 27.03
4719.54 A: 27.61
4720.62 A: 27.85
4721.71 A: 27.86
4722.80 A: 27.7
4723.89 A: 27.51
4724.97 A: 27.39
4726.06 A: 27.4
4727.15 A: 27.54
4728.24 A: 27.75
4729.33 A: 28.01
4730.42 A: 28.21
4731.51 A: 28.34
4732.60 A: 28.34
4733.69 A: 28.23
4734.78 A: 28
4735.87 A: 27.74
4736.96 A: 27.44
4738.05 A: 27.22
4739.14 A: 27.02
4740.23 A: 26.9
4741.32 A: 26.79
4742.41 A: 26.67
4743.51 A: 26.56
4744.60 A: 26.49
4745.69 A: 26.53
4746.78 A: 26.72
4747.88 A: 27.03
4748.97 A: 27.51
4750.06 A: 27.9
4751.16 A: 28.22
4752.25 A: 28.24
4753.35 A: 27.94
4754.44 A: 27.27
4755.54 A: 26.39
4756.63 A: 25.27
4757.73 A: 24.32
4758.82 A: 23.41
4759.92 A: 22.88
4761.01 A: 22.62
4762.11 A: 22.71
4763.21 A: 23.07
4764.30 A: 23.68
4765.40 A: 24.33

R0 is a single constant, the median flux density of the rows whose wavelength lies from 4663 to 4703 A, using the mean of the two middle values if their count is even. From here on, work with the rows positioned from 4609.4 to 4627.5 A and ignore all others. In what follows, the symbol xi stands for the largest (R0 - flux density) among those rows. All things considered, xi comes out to -0.9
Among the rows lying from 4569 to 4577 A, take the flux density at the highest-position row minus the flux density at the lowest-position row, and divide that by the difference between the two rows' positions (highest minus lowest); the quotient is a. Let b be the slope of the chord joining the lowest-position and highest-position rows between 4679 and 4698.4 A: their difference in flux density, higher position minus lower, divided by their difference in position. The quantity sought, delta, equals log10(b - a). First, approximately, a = -0.29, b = 0.06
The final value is -0.5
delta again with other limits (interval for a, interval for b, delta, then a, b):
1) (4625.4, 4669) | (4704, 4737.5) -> -0.8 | -0.06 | 0.09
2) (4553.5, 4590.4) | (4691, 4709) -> -2.6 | -0.06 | -0.05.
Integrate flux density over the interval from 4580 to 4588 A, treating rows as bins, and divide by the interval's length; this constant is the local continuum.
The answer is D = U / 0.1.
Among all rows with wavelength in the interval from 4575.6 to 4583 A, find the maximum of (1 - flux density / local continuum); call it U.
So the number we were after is -0.2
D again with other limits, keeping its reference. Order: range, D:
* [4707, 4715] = -0.5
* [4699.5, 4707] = -0.5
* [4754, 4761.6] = 0.3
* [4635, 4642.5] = -0.3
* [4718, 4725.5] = -1.6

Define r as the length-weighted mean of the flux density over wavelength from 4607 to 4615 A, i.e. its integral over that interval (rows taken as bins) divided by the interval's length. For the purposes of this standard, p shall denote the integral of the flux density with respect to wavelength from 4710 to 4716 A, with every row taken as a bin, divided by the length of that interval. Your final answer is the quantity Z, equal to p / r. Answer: 0.94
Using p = 24.7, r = 26.2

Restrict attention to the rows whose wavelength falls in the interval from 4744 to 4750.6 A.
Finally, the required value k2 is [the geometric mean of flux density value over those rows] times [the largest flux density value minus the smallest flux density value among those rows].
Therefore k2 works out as 38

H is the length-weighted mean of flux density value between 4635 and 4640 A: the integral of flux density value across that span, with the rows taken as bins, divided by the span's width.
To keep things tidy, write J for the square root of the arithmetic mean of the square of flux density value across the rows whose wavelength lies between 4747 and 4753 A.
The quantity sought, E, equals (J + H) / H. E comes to 2.13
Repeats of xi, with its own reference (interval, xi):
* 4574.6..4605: 1.9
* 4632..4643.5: 0.4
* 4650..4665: 1.5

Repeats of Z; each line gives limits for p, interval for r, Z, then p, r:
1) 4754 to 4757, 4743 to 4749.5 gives 0.98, 26.3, 26.8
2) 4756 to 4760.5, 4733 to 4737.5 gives 0.86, 24.0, 27.9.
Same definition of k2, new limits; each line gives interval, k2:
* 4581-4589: 39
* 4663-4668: 49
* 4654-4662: 62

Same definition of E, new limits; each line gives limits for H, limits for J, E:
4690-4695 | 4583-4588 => 1.89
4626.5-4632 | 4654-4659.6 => 1.94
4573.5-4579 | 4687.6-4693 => 2.02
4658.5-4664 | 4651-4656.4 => 1.91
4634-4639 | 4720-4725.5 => 2.11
